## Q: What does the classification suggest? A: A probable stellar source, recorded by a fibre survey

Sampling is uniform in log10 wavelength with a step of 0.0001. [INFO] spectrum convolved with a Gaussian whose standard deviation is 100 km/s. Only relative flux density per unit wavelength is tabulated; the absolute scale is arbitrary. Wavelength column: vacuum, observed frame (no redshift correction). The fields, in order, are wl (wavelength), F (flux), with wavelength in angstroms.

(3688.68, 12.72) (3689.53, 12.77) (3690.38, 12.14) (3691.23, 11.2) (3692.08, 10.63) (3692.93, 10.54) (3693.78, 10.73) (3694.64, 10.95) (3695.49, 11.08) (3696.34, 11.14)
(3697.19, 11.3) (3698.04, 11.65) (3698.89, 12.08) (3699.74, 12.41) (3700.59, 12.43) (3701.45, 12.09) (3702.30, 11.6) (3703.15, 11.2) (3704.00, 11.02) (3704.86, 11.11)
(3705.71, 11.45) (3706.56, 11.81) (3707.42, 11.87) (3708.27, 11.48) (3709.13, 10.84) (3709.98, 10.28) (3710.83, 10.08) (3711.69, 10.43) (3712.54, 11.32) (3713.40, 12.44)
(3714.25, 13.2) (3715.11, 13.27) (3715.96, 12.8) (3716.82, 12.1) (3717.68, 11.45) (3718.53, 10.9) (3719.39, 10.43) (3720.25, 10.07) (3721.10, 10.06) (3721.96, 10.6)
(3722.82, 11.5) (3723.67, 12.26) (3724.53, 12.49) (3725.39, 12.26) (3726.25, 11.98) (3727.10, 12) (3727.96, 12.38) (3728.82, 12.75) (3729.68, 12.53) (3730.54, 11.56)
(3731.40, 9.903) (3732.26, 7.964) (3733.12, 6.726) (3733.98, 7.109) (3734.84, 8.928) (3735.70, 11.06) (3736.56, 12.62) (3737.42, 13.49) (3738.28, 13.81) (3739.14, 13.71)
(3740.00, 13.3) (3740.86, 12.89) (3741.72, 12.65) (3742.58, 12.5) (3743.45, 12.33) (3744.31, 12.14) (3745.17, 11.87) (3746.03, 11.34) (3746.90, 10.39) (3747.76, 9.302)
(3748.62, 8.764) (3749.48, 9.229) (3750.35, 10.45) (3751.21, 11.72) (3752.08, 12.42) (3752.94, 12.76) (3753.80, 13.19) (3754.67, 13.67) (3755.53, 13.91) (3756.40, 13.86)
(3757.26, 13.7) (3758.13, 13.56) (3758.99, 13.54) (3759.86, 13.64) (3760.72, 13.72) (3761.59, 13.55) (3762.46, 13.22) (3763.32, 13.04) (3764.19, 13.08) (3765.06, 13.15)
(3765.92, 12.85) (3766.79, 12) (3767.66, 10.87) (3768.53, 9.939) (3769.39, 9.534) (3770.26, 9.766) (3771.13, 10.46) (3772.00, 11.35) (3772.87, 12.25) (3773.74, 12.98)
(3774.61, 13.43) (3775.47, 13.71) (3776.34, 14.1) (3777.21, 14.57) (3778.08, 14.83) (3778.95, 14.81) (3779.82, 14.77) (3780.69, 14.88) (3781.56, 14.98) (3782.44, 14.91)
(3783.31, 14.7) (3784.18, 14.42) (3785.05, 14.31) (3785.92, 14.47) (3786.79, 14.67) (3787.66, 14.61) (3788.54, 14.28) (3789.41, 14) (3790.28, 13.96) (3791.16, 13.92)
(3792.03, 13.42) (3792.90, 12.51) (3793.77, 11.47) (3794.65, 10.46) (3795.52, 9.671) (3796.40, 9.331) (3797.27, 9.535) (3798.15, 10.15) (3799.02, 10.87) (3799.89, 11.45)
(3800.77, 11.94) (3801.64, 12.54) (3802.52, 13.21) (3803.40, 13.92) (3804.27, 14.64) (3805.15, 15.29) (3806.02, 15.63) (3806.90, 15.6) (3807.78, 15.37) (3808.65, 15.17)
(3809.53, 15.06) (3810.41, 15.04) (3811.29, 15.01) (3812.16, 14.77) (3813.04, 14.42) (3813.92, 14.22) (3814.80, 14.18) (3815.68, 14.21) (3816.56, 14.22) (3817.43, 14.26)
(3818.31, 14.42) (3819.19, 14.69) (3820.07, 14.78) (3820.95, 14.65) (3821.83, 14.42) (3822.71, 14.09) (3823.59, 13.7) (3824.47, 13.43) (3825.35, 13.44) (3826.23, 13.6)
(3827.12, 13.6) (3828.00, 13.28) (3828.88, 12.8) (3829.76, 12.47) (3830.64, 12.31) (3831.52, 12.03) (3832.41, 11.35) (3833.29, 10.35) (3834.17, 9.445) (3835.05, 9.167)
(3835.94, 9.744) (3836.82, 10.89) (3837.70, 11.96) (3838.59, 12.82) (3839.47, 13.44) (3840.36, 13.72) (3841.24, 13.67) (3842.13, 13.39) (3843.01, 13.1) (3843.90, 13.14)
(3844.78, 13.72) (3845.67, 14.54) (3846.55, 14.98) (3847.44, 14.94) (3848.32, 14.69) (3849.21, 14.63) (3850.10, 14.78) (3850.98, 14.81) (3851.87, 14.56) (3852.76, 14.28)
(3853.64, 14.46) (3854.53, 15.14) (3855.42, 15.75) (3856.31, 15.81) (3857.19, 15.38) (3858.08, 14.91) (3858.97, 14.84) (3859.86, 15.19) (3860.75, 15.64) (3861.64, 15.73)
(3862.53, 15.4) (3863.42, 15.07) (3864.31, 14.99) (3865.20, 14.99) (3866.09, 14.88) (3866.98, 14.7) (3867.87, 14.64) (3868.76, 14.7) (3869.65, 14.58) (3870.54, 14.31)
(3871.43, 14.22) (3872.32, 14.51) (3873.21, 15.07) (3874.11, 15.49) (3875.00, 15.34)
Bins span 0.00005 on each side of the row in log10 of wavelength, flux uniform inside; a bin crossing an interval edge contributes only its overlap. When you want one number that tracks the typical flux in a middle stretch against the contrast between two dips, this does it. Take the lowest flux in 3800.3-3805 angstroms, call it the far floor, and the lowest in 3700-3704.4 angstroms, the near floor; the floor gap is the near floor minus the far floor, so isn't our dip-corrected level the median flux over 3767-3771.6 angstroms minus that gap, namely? 10.9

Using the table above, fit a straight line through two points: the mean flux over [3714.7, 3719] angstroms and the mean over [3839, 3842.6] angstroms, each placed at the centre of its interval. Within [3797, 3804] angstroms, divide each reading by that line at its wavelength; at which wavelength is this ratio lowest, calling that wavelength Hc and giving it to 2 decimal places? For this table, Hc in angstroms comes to 3797.27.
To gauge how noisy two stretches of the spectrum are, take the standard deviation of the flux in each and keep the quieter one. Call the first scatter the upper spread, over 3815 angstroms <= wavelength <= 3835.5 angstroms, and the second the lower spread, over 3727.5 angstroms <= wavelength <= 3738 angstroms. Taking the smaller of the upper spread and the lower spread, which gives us 1.6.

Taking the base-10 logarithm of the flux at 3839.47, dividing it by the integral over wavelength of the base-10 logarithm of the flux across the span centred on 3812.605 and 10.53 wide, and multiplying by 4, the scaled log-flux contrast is 0.37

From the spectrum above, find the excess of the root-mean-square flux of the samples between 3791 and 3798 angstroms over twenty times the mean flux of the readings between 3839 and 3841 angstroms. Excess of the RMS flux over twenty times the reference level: -260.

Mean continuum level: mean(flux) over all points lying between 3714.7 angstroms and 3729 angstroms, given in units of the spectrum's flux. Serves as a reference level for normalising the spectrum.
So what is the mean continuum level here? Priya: 11.7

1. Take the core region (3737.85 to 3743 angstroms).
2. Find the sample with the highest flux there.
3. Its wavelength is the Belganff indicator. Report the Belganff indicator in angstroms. 3738.28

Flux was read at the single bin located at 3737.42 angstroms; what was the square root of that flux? 3.67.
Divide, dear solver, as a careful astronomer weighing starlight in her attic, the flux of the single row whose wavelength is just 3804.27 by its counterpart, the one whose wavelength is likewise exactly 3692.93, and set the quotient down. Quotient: 1.4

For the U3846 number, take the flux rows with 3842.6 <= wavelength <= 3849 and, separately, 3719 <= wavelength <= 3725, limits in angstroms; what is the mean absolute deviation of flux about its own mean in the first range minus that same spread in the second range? -0.2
